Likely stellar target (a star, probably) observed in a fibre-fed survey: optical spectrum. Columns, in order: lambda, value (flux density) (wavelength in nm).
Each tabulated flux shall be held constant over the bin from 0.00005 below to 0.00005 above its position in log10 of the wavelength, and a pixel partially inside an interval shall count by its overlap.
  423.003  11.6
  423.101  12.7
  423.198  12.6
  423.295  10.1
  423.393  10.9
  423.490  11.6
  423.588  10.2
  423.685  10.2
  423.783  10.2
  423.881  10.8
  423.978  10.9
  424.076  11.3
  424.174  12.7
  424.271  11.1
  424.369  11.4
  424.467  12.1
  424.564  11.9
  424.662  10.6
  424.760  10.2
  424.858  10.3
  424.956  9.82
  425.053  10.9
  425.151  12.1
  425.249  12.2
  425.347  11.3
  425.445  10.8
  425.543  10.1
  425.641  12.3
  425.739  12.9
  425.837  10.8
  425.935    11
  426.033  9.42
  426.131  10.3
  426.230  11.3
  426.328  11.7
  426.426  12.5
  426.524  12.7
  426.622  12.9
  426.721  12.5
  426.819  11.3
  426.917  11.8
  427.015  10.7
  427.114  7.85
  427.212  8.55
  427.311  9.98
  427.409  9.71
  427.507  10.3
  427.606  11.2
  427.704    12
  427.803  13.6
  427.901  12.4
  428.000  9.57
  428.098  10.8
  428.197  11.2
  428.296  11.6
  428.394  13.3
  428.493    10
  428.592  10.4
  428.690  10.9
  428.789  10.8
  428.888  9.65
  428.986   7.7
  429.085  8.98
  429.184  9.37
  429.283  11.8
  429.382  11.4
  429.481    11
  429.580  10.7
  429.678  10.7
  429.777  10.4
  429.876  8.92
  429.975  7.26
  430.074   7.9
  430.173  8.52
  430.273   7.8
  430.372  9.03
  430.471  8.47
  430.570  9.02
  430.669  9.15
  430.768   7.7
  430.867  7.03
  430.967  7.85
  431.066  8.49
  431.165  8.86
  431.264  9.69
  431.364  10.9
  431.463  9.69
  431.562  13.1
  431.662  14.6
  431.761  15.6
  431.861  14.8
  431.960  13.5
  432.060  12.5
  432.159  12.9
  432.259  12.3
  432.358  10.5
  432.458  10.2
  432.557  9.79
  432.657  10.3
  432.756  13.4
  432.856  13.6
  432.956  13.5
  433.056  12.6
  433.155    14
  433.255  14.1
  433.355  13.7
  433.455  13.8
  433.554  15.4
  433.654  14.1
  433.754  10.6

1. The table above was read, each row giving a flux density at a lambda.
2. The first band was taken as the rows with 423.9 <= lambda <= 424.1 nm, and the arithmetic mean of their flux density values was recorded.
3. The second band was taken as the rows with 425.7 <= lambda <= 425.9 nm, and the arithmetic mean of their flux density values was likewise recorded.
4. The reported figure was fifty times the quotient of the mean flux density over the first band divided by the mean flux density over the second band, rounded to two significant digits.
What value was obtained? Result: 47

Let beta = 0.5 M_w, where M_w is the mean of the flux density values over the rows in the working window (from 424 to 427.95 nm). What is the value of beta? 5.61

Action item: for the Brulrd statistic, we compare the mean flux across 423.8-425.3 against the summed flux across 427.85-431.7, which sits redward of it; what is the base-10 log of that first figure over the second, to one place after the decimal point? -1.5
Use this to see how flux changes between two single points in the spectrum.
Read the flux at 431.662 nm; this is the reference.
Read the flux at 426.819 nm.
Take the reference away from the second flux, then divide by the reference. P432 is -0.2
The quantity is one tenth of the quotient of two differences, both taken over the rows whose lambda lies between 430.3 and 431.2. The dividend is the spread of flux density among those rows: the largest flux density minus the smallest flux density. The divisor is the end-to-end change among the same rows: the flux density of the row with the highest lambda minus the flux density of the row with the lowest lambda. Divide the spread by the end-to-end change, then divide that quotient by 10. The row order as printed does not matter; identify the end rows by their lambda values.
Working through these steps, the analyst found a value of -1.2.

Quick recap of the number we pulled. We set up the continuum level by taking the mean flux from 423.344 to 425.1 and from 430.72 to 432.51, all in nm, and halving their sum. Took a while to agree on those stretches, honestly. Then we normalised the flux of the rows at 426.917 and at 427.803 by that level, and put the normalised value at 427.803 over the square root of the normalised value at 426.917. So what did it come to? 1.19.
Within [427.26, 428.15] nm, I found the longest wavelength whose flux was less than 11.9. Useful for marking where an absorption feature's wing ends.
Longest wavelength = 428.098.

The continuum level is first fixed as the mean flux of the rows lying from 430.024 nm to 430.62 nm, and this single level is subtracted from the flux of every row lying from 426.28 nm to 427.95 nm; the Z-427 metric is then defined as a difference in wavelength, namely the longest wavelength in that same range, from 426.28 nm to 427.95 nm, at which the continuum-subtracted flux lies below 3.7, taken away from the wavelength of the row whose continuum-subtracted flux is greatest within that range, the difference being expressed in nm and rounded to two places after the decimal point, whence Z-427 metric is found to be 0.10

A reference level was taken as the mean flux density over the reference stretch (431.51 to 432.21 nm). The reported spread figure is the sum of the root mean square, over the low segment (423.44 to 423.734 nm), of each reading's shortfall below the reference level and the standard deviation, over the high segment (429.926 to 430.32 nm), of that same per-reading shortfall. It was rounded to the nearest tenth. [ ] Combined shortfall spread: 3.7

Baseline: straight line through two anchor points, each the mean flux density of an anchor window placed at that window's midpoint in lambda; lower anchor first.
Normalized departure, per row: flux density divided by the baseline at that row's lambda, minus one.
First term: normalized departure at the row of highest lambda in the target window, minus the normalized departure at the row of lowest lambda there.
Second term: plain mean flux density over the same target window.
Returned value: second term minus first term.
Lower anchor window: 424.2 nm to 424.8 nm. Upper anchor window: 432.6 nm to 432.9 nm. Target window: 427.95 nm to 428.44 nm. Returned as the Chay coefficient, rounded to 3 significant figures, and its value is 11.0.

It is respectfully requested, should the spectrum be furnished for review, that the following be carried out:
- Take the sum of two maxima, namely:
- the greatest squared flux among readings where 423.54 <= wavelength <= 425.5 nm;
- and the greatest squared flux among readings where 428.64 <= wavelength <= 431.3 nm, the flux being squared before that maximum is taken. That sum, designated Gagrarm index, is 301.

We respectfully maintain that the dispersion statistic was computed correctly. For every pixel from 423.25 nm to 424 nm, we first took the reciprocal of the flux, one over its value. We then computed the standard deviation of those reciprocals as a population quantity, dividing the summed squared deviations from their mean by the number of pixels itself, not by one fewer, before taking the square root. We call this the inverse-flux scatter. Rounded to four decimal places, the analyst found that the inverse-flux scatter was 0.0043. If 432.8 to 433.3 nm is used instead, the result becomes 0.0030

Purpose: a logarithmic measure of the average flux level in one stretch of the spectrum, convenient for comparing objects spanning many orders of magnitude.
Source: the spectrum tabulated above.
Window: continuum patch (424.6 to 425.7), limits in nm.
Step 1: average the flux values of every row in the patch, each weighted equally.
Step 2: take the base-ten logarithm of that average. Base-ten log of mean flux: 1.04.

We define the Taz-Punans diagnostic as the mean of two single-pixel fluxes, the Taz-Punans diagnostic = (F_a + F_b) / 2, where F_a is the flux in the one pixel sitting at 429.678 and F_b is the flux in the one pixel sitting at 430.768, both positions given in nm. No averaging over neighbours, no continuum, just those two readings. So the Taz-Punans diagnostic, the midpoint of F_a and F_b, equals 9.2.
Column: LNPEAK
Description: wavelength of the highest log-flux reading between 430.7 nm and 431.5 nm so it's 431.364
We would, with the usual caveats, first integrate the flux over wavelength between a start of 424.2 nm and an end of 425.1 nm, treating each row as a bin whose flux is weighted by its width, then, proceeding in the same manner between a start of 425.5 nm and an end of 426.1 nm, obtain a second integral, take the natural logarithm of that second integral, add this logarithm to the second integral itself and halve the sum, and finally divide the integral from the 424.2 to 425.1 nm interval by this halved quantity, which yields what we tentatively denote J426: 2.3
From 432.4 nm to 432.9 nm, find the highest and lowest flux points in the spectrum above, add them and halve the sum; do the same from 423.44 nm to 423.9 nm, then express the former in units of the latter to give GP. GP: 1.07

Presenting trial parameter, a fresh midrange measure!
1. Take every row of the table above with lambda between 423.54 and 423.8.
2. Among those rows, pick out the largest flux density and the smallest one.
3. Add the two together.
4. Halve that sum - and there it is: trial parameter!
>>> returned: 10.2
